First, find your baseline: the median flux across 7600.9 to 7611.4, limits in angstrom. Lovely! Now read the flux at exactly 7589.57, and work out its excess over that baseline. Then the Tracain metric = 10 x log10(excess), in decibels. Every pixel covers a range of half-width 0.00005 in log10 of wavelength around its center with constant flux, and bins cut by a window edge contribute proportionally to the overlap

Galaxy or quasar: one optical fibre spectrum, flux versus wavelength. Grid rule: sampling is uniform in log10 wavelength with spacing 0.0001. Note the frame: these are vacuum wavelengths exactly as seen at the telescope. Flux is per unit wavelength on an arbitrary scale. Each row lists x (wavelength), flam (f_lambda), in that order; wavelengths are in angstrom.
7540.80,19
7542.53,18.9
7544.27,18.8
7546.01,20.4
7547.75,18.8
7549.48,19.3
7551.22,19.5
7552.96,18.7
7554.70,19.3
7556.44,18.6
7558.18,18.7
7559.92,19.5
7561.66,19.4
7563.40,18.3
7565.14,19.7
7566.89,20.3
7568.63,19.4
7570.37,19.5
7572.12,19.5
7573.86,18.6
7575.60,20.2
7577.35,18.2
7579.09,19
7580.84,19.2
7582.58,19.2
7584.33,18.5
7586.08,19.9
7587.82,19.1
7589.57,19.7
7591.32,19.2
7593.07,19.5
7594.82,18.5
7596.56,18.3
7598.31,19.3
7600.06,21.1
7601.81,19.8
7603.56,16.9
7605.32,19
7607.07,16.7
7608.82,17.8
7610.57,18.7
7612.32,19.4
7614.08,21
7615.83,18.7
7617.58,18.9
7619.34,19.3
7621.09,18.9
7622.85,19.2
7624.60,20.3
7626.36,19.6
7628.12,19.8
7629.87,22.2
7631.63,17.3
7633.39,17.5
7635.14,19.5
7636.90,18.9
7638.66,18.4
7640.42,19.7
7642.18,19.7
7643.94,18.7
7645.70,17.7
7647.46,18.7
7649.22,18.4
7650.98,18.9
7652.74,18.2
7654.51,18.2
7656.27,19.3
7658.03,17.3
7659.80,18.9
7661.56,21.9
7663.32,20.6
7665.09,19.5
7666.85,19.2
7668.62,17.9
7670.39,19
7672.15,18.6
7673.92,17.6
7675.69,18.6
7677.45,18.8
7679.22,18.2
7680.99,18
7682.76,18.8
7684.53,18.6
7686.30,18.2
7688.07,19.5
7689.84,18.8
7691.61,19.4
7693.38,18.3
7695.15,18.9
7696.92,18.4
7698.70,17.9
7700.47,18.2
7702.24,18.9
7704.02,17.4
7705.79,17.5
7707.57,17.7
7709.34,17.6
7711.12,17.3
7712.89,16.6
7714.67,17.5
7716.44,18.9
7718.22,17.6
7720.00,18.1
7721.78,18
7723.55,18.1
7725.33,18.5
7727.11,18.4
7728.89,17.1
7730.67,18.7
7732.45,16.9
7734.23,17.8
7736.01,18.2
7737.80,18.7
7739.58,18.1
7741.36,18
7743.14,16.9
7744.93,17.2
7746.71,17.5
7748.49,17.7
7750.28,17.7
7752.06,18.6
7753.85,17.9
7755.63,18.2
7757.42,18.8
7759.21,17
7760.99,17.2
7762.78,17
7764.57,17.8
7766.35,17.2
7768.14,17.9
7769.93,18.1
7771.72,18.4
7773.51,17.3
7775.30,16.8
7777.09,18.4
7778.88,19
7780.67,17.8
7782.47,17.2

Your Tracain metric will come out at 2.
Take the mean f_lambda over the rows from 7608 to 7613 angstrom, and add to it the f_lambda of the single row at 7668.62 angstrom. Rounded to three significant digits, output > 36.5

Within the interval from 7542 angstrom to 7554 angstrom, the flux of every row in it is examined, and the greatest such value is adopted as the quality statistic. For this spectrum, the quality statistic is 20.4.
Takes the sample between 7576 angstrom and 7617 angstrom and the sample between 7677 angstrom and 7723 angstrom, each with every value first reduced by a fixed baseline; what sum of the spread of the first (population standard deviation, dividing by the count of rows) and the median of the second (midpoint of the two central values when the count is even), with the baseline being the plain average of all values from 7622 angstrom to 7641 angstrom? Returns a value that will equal -0.09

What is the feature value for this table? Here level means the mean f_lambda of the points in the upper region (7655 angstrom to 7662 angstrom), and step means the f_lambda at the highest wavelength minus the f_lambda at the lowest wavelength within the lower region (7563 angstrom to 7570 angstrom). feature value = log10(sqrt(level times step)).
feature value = 0.66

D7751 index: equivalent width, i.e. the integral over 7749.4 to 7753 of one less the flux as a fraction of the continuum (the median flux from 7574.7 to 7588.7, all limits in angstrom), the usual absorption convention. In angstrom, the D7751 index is 0.19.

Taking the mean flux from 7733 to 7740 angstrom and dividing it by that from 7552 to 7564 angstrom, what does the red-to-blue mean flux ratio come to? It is 0.96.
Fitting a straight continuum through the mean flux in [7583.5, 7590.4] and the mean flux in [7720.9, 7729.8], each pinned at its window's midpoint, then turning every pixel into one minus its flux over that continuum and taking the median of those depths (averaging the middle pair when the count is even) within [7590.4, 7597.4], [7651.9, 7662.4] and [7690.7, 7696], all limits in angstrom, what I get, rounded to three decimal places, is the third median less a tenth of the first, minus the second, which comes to -0.040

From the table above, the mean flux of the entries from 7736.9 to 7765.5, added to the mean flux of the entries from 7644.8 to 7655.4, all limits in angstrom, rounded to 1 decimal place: 36.1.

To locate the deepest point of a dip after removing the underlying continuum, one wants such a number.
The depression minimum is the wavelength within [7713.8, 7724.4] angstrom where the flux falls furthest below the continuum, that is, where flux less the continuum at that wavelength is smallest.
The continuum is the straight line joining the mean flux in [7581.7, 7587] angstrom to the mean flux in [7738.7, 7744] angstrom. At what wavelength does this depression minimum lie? 7714.67 angstrom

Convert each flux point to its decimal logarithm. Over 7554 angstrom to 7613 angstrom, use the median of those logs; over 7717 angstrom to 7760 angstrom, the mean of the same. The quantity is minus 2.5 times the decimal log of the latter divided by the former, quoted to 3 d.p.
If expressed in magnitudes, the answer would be 0.026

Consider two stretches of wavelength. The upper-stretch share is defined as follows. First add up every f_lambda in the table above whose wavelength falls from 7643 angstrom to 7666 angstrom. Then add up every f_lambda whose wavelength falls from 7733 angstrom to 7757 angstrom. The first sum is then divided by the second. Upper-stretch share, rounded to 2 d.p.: 1.06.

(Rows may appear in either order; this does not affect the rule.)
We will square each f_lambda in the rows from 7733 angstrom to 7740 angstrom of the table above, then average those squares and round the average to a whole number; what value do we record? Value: 331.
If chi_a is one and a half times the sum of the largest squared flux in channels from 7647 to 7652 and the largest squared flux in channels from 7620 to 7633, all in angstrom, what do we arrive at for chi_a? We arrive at 1275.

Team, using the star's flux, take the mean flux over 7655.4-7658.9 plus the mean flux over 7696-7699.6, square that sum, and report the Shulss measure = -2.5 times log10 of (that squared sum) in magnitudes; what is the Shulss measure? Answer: -7.81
